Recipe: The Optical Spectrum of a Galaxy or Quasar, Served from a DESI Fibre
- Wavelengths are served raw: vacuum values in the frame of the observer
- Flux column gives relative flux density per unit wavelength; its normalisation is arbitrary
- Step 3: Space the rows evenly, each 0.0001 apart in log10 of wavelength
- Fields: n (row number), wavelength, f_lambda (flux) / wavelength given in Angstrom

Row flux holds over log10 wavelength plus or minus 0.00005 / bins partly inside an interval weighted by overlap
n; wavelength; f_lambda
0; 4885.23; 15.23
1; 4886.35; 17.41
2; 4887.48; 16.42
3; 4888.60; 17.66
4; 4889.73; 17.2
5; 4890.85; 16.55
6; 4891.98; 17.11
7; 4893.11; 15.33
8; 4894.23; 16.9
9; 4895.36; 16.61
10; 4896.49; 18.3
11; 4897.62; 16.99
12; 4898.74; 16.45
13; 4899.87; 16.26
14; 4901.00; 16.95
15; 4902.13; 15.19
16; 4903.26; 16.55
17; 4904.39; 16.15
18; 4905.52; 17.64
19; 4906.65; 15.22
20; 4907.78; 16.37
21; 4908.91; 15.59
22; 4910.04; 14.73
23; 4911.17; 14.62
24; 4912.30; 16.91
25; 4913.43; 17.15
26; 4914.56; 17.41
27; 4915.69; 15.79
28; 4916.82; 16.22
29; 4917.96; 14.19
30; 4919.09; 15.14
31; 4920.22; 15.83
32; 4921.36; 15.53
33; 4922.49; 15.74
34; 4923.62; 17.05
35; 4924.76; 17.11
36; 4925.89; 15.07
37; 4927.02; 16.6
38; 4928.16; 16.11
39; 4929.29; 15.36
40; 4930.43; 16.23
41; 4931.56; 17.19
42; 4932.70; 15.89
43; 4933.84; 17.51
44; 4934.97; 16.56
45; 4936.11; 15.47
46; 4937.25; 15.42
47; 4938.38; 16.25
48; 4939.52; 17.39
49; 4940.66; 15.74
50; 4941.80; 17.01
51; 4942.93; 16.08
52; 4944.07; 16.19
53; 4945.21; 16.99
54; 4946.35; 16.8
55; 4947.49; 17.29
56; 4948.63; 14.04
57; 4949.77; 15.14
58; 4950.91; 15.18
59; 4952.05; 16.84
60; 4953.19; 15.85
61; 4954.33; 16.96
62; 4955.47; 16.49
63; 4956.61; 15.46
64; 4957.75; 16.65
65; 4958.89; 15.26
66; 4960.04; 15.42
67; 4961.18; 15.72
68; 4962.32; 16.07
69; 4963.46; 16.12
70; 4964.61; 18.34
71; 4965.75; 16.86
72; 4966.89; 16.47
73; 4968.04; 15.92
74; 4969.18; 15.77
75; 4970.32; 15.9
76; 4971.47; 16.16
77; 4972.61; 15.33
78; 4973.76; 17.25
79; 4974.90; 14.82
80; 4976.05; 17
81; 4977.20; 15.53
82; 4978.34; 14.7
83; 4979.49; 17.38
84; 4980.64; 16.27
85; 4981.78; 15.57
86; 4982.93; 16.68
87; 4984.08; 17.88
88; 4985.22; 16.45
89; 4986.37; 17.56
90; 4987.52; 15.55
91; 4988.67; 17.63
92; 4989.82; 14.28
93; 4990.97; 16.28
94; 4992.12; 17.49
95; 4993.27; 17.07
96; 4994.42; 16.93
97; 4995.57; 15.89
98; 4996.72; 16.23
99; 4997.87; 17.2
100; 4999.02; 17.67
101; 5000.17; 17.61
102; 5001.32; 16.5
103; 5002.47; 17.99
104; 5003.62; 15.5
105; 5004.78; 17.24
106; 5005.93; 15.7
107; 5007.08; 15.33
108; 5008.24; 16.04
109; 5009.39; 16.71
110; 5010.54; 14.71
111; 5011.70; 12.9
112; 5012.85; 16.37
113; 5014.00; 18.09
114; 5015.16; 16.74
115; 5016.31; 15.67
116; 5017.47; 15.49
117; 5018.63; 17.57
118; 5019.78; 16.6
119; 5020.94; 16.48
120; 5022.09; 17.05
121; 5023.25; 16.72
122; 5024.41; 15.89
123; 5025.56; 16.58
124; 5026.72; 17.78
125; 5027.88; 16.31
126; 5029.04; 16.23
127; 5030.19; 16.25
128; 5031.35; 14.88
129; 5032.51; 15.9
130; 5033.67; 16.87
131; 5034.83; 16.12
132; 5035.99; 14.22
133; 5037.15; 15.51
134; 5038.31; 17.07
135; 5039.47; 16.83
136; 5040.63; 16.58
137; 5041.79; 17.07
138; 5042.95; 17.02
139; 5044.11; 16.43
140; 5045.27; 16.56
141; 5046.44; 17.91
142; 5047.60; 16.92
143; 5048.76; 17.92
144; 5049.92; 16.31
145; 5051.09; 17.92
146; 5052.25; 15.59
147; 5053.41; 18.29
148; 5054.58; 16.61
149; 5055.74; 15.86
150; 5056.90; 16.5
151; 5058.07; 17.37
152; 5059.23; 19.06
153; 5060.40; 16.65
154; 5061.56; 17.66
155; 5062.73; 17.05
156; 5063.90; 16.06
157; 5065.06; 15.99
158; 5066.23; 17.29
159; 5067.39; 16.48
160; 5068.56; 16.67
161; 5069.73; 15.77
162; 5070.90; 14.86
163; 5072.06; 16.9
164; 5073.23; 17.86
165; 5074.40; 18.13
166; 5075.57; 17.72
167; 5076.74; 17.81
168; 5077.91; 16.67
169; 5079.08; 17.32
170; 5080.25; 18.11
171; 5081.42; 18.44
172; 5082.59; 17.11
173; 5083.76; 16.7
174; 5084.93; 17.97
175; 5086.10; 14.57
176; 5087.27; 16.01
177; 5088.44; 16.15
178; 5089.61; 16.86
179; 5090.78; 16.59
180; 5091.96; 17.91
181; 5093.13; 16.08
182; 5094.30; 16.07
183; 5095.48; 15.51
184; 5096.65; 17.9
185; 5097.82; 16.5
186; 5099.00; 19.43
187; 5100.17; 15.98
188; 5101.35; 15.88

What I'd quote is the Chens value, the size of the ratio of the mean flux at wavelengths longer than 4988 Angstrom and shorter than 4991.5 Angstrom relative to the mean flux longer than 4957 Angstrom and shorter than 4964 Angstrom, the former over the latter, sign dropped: 1.01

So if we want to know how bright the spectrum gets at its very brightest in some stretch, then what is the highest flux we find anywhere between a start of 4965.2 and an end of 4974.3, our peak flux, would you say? 17.25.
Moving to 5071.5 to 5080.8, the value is 18.13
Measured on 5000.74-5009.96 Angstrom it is 17.99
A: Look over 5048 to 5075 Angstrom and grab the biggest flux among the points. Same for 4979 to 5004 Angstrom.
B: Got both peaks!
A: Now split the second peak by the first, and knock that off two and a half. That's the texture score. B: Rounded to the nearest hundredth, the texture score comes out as 1.56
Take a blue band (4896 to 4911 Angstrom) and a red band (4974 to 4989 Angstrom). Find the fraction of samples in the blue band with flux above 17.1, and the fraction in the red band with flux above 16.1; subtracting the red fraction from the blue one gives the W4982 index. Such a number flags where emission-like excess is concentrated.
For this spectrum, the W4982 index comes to -0.46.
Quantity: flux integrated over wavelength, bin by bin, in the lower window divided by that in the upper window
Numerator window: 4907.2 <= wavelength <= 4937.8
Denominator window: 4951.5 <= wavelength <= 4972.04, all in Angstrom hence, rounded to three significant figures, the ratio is 1.47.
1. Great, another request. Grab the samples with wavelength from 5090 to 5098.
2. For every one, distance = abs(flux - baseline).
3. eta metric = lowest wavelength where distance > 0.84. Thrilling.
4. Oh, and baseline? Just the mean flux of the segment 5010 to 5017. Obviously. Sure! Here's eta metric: 5090.78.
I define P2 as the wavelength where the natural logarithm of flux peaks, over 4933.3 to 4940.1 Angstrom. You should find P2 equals 4933.84 Angstrom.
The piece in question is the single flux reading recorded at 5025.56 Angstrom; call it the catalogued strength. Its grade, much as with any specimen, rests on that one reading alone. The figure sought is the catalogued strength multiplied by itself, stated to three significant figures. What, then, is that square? 275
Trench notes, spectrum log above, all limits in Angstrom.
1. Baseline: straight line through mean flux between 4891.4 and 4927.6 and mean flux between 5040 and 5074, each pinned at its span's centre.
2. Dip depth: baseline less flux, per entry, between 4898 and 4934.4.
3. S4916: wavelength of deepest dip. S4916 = 4917.96 Angstrom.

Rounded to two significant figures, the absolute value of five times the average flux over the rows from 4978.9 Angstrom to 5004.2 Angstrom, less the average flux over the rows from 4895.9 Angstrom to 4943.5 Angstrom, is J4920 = 67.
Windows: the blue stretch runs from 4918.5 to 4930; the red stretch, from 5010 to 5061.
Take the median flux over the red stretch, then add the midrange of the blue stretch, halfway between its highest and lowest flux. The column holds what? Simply 32.7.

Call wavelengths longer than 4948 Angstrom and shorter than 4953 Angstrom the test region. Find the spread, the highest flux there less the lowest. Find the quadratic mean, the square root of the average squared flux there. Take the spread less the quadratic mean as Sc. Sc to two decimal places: -12.53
